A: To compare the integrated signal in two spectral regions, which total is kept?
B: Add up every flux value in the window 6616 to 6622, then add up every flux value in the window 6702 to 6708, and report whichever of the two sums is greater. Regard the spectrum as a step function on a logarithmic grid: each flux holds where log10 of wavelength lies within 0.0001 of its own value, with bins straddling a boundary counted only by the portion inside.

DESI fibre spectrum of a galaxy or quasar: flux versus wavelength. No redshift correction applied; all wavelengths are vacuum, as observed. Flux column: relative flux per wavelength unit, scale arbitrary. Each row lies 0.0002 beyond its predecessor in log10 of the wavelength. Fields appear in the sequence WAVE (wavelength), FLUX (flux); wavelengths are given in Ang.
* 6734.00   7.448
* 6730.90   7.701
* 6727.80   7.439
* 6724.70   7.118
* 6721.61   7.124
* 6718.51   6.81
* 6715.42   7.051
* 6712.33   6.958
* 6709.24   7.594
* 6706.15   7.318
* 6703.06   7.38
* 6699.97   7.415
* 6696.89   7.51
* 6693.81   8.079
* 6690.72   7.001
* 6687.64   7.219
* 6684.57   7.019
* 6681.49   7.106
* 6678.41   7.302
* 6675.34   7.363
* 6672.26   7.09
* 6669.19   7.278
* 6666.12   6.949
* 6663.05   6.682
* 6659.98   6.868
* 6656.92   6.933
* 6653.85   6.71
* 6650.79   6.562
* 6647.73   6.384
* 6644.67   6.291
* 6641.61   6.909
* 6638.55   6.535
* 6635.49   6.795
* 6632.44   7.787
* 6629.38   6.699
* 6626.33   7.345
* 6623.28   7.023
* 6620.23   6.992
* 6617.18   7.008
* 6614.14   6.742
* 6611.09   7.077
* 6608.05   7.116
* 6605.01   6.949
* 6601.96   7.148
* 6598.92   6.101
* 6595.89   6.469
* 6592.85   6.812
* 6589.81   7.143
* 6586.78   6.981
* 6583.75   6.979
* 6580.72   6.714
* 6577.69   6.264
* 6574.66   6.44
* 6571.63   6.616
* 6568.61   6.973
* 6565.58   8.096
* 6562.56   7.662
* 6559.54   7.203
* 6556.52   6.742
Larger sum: 14.7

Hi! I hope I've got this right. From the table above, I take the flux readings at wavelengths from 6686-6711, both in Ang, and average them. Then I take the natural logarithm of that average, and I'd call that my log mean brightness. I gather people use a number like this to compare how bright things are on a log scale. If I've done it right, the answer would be 2.01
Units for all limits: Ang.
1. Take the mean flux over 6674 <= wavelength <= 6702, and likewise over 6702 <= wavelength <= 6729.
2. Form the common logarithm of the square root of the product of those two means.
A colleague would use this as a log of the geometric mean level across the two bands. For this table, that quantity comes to 0.861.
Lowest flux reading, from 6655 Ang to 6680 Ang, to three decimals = 6.682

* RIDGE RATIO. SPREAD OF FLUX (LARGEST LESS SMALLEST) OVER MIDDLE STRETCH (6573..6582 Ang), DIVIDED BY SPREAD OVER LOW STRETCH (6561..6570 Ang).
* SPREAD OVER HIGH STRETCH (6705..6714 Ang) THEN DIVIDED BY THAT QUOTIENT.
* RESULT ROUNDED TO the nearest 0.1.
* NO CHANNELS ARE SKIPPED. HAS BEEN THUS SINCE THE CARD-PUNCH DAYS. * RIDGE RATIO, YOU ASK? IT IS 1.6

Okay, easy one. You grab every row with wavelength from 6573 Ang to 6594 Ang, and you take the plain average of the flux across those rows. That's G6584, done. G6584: 6.76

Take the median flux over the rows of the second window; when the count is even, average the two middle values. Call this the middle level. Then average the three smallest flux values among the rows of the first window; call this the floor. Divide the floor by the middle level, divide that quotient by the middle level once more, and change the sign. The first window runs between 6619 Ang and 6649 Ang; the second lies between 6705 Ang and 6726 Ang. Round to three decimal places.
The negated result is -0.126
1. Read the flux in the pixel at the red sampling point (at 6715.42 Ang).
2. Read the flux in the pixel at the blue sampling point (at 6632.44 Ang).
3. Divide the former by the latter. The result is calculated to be 0.91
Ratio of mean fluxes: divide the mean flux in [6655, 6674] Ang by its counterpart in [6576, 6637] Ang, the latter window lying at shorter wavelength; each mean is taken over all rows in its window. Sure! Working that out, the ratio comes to 1.01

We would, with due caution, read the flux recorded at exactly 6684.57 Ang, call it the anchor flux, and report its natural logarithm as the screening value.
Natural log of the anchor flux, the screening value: 1.95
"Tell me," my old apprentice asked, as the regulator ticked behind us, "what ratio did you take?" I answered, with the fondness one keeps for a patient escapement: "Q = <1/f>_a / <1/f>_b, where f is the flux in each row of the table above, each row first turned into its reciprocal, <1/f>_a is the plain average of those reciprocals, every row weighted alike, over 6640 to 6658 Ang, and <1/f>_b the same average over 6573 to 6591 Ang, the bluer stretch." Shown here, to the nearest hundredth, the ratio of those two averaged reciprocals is 1.02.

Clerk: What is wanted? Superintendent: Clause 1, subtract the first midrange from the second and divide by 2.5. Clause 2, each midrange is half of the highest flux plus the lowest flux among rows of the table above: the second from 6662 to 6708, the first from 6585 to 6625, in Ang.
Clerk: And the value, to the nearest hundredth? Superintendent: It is 0.30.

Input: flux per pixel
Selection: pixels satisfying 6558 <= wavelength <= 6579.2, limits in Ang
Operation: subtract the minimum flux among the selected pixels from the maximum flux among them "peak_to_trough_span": 1.8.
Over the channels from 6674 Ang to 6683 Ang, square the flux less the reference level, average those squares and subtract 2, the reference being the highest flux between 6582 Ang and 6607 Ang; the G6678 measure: -1.98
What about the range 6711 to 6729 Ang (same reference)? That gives -1.96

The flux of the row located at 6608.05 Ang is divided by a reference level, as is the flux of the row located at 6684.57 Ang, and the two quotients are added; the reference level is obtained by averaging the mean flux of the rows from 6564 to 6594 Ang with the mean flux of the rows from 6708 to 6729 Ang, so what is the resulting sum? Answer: 2.01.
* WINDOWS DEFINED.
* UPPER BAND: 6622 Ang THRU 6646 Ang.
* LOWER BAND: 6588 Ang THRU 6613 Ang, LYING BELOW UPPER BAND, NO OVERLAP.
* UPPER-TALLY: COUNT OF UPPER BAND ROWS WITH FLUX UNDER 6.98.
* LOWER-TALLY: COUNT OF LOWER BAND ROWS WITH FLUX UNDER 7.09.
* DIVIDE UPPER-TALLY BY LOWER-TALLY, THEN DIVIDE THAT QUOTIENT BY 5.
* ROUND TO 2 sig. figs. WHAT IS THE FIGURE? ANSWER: 0.20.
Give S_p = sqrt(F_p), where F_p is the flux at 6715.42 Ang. 2.66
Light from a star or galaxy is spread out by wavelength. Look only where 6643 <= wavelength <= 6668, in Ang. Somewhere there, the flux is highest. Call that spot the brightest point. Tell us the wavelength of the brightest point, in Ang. 6666.12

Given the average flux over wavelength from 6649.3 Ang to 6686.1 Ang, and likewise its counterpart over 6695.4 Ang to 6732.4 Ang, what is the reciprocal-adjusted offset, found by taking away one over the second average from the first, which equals 6.85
